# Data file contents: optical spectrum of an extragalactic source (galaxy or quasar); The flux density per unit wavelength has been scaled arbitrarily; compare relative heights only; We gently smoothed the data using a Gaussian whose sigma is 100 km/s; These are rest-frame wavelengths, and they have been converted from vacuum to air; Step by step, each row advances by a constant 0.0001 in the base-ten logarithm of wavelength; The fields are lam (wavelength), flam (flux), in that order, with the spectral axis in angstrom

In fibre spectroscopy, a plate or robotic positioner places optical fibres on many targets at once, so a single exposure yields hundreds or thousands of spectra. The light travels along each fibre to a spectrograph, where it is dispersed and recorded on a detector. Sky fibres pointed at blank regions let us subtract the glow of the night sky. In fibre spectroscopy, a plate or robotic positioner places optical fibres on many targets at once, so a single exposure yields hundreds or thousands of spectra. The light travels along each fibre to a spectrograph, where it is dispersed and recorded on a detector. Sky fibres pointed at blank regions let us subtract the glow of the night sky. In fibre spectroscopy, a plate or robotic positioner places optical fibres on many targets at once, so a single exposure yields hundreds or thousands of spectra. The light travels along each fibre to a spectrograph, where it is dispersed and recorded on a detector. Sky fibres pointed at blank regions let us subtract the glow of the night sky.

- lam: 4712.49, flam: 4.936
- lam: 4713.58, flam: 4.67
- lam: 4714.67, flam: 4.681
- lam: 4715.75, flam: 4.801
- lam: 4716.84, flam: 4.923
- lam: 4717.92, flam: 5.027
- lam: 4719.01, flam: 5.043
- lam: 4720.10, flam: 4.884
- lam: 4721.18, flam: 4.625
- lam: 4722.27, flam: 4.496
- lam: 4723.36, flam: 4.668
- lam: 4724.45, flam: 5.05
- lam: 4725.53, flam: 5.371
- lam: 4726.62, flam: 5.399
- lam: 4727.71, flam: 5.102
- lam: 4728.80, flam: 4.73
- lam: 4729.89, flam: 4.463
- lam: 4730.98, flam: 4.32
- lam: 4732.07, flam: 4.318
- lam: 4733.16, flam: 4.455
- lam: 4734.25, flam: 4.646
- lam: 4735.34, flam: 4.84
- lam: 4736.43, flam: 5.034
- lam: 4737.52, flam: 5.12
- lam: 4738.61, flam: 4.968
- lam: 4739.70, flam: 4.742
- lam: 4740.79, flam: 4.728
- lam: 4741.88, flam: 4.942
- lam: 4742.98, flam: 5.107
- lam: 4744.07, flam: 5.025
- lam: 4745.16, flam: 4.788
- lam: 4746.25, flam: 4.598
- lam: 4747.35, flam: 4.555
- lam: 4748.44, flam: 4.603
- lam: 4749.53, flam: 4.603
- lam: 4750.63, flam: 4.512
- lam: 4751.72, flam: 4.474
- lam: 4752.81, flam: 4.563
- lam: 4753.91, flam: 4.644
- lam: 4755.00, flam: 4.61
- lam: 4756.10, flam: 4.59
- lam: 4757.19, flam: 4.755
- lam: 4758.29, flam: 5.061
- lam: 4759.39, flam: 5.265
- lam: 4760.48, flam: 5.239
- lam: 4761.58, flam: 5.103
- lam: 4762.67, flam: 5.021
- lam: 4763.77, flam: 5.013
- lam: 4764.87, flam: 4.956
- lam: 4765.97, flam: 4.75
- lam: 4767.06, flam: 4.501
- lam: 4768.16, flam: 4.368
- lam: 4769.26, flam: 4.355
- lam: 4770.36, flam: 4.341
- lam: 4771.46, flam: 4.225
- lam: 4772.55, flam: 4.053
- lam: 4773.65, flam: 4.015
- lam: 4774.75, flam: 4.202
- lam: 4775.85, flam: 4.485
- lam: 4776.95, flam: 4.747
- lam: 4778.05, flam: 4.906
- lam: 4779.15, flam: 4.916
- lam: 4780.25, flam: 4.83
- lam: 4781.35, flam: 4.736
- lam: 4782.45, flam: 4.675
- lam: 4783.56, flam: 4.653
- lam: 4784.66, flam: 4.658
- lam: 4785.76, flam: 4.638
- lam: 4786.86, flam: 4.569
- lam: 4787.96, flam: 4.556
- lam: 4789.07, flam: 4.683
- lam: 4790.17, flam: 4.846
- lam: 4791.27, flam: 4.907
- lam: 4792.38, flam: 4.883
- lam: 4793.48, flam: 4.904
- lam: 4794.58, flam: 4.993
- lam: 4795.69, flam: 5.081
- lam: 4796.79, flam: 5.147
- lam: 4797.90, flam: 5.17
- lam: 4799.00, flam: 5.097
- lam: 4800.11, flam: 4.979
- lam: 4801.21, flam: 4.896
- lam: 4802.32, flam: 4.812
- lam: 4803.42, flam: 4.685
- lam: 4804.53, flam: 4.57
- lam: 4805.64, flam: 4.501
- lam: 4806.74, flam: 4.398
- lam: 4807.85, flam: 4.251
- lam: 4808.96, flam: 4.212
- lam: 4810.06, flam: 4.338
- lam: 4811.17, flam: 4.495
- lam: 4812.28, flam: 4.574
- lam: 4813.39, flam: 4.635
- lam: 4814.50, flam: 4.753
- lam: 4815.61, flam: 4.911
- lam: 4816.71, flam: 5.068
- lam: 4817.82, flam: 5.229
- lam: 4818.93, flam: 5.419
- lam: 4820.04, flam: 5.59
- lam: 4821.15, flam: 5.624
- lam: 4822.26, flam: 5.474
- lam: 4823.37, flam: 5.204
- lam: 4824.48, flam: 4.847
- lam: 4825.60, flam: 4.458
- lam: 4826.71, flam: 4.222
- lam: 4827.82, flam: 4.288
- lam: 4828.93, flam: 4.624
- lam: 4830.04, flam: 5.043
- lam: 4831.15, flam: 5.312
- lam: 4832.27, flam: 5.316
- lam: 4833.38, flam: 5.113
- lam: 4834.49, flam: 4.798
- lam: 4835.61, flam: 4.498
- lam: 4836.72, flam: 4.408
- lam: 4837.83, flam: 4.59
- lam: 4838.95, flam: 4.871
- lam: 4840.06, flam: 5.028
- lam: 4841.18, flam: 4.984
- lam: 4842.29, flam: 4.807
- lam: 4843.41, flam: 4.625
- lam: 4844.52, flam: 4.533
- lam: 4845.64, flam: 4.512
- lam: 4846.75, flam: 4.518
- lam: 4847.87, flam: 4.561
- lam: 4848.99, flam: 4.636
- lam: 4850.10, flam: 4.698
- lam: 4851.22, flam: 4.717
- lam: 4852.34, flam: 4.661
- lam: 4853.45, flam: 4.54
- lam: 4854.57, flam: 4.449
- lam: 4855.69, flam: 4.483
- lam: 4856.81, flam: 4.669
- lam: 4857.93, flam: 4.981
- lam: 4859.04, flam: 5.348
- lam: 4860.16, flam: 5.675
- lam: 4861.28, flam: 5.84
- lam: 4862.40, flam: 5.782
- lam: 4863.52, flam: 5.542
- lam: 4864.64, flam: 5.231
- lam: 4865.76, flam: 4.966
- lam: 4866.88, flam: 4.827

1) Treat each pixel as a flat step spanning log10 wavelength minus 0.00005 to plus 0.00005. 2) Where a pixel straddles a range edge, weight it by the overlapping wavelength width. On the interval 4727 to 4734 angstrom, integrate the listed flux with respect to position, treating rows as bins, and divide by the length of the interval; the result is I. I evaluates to 4.58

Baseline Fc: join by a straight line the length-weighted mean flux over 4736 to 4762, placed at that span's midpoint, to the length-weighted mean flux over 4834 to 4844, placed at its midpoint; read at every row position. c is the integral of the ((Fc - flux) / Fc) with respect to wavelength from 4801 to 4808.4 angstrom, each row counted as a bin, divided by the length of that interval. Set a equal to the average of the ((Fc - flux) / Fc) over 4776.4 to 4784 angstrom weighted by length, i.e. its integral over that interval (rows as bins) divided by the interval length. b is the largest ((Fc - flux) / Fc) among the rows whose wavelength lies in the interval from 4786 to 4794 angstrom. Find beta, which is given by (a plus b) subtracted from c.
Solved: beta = -0.008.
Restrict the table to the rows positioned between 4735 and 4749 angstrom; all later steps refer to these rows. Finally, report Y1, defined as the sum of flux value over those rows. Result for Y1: 63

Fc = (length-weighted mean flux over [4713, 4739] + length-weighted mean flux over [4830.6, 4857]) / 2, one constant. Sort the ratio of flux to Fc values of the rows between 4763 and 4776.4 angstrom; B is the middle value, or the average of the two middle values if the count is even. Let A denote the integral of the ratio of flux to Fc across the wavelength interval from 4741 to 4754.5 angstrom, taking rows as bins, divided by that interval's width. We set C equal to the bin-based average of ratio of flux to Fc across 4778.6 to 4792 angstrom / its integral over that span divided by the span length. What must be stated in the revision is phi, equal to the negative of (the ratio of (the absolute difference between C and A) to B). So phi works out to -0.005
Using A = 0.99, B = 0.915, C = 0.99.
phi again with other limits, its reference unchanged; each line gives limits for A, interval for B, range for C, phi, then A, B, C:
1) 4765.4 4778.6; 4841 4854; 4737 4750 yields -0.087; 0.93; 0.971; 1.01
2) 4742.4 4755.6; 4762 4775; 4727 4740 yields -0.015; 0.98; 0.915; 0.99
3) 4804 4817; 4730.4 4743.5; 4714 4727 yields -0.074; 0.95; 1.005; 1.03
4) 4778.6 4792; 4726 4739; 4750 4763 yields -0.020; 0.99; 1.003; 1.01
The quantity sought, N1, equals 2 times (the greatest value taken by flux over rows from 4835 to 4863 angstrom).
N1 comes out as 11.7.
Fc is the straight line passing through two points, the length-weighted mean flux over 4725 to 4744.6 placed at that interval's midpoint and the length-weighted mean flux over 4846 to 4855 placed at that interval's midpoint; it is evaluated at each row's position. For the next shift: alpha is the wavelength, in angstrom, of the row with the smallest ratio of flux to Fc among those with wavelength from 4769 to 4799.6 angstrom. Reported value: 4773.65 angstrom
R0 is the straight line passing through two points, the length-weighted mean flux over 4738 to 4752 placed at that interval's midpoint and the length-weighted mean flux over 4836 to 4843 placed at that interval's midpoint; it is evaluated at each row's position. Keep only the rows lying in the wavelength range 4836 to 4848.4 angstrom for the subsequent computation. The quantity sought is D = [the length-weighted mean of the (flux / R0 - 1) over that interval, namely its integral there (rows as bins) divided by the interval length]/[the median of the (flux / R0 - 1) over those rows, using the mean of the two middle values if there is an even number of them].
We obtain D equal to 0.5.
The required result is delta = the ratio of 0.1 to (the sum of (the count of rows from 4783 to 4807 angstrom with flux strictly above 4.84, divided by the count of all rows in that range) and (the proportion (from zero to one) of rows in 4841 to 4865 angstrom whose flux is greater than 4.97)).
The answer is 0.116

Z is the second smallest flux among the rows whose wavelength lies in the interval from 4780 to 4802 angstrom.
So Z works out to 4.569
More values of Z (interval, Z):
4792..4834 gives 4.222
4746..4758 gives 4.512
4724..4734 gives 4.32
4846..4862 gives 4.483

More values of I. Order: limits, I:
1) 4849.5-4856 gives 4.60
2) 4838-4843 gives 4.88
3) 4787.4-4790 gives 4.65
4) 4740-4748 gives 4.81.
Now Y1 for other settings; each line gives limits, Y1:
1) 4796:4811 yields 61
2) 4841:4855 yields 60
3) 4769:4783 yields 58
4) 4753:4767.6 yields 64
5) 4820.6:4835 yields 64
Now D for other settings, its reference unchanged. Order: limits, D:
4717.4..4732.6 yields 1.2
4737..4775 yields 0.5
